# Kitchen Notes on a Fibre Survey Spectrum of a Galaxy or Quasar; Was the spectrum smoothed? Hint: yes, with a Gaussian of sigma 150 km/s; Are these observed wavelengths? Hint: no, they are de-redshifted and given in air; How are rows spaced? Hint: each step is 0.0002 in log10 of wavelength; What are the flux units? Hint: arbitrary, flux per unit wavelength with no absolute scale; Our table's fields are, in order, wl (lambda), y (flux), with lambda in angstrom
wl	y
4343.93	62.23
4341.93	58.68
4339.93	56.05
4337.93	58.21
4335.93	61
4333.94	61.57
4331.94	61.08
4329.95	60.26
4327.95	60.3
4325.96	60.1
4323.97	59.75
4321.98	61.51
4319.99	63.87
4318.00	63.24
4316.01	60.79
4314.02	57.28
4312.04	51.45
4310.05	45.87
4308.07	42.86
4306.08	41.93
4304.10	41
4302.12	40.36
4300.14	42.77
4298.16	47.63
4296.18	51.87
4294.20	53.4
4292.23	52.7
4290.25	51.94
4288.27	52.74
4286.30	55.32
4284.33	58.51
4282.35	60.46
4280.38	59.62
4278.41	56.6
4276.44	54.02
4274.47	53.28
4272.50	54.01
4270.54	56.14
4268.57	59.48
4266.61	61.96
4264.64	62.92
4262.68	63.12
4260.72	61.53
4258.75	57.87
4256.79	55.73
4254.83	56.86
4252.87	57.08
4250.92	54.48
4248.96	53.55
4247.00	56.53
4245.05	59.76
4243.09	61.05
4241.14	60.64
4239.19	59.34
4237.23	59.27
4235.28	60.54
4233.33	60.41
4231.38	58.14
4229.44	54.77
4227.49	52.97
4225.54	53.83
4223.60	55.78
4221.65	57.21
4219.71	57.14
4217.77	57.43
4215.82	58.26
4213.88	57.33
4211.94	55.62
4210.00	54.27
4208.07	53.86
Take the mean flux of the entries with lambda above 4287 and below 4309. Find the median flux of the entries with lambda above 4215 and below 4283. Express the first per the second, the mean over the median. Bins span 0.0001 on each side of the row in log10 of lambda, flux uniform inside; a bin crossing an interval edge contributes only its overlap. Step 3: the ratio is 0.82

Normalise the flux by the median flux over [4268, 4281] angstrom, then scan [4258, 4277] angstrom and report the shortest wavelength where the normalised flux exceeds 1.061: 4260.72 angstrom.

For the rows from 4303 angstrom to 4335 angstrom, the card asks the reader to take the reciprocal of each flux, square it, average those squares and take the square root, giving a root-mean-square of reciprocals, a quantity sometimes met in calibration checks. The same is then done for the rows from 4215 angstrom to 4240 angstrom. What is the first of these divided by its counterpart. 1.06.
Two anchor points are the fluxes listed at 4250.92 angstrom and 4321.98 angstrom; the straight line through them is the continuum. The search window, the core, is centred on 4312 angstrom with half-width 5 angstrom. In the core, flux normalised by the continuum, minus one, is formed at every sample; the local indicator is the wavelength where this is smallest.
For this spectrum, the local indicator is 4308.07 angstrom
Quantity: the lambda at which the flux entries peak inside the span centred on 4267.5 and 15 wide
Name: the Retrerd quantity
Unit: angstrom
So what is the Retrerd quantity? 4262.68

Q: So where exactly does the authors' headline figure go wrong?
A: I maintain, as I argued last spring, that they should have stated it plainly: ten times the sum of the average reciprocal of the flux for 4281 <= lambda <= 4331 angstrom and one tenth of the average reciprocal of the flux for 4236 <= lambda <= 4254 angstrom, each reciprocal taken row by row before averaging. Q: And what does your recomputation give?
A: 0.208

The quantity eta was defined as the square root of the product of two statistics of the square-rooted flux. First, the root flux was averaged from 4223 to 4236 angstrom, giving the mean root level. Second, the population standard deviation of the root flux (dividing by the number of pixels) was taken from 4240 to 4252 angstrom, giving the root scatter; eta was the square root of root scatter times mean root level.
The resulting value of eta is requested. 1.2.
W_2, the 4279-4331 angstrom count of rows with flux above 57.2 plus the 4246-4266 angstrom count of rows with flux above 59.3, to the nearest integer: 15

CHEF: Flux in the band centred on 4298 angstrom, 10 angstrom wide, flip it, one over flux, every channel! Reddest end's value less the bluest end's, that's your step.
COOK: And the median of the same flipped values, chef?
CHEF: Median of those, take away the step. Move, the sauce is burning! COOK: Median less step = 0.0149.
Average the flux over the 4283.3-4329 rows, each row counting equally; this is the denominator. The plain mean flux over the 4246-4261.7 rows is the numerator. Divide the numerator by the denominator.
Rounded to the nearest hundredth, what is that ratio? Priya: 1.07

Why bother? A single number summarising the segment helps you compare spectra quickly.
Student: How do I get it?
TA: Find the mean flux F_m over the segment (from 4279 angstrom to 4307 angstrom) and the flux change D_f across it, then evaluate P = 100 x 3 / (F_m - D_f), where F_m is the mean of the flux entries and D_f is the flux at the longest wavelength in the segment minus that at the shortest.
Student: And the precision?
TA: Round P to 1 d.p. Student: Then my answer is 4.4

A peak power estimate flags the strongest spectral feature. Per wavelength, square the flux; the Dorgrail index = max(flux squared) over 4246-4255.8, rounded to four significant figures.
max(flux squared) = 3258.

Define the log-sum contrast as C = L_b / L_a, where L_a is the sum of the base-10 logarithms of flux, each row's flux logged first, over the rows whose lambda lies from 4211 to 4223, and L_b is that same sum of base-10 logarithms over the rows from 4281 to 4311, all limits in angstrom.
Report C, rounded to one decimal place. 2.4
